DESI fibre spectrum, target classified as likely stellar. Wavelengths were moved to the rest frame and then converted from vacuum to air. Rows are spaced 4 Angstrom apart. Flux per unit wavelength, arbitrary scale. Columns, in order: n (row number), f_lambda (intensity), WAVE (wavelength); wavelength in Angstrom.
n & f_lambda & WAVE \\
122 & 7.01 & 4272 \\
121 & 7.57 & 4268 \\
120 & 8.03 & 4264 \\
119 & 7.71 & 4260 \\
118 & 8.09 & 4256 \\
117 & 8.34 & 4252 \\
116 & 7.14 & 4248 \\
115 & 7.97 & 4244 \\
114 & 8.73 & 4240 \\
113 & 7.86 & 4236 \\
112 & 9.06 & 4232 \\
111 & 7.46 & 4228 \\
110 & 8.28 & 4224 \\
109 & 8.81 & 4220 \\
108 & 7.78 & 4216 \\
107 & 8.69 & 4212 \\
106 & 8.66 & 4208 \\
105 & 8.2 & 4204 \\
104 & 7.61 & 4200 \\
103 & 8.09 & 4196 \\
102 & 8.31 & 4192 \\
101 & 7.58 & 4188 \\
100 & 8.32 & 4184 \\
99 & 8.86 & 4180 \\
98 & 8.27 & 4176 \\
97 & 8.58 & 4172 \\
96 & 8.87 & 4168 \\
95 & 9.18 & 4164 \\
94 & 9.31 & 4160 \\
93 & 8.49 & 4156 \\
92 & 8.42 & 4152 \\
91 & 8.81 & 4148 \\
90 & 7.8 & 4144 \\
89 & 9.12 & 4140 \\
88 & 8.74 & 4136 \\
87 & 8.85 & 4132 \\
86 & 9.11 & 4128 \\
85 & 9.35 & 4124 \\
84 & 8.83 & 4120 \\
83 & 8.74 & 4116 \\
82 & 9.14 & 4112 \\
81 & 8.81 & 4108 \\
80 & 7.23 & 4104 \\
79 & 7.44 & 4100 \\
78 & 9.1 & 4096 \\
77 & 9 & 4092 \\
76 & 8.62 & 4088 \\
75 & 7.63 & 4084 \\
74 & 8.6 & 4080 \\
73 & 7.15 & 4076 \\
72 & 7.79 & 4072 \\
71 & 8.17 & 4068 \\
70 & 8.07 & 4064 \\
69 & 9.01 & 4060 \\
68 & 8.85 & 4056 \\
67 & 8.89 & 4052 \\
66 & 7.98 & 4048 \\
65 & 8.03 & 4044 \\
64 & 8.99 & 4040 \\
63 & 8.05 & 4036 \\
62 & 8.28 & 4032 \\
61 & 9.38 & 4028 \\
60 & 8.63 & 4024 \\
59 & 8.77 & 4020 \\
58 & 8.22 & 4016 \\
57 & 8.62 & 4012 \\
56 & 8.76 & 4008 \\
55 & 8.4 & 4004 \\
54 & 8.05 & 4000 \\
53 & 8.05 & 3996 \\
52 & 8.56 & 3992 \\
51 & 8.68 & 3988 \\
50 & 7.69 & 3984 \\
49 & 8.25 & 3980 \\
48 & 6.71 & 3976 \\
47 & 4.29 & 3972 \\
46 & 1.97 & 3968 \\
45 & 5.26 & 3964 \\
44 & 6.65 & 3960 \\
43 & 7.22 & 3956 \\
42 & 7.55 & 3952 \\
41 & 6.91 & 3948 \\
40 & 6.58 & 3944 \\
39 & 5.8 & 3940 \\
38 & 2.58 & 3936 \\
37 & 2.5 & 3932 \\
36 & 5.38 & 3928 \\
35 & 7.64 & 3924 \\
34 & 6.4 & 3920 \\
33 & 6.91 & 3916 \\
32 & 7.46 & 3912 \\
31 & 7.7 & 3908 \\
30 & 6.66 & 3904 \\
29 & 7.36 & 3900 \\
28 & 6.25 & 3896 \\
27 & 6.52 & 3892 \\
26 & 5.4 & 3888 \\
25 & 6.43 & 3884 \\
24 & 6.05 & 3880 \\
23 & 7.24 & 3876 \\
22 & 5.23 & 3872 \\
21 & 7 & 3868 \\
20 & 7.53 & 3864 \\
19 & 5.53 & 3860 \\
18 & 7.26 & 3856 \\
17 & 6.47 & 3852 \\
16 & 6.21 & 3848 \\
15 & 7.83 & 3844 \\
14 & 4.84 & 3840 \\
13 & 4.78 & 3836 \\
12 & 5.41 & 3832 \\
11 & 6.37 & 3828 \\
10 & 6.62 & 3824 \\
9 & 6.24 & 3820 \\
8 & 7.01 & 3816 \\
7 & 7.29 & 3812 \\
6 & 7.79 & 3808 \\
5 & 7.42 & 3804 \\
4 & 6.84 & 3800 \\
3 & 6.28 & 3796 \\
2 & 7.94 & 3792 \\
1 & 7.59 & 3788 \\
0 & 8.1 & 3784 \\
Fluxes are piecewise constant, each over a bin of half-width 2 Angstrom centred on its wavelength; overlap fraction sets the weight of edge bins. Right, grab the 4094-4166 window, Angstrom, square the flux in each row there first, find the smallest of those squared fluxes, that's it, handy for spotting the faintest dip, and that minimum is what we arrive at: 52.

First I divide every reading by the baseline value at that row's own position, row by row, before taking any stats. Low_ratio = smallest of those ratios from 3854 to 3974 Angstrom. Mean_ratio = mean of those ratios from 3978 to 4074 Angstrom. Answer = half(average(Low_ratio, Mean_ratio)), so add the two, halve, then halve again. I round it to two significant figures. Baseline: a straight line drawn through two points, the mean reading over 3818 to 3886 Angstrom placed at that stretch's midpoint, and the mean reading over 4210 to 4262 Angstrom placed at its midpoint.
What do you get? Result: 0.37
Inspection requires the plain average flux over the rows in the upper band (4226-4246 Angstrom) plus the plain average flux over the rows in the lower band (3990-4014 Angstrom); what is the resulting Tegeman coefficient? 16.6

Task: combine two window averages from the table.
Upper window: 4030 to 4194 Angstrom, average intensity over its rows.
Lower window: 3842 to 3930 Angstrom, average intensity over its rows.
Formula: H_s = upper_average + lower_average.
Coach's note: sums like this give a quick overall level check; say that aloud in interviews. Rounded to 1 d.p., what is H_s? 15.2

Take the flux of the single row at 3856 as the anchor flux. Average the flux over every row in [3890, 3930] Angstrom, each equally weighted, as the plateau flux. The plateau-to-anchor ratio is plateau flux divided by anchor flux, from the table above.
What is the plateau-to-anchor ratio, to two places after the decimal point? 0.94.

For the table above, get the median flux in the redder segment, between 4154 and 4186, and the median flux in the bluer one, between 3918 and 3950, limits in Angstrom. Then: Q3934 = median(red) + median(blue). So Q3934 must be 14.8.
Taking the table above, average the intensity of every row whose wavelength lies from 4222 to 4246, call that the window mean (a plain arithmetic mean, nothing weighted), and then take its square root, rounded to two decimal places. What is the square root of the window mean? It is 2.87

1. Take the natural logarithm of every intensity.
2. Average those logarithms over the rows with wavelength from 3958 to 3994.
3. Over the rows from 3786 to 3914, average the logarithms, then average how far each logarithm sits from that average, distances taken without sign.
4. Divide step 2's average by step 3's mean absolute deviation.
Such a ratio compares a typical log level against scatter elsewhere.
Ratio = 16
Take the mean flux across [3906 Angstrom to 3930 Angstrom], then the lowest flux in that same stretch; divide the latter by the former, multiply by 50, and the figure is 39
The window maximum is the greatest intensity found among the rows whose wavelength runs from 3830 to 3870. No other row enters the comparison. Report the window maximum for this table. 7.83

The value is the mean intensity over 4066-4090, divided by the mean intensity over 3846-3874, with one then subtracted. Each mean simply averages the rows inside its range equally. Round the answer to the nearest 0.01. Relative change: 0.24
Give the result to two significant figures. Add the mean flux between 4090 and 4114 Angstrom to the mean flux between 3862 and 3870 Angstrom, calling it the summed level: 16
